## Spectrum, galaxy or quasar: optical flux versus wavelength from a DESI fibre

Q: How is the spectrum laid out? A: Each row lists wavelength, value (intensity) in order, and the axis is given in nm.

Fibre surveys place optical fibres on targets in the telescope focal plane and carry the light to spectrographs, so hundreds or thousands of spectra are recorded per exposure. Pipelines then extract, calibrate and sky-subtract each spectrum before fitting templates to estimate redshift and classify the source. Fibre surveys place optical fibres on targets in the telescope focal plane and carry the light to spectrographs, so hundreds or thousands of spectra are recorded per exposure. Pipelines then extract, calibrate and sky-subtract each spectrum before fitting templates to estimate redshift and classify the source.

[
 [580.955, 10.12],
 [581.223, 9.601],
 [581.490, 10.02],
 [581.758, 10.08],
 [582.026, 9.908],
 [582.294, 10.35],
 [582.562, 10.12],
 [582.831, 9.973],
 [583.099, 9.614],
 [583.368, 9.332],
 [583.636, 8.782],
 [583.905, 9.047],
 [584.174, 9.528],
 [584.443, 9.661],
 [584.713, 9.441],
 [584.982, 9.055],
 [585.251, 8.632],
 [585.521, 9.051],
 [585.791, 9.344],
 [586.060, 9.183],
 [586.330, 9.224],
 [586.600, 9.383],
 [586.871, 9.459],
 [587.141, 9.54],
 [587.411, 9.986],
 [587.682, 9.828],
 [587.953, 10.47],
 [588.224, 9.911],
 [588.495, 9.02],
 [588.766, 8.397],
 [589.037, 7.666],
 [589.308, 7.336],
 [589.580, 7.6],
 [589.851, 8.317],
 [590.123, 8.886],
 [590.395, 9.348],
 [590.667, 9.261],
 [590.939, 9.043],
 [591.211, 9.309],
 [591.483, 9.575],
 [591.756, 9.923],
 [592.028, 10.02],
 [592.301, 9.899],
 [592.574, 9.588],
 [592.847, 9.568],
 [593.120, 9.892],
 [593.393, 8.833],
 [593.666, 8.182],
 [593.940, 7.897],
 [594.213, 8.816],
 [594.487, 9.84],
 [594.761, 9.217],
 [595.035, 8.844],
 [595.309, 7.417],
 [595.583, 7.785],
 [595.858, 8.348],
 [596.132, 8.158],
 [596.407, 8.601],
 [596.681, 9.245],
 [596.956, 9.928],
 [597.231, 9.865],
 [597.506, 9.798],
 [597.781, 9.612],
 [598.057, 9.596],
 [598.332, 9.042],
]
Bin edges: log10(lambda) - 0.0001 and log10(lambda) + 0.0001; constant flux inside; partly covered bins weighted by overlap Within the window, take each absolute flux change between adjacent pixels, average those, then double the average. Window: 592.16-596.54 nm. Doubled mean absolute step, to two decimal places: 1.14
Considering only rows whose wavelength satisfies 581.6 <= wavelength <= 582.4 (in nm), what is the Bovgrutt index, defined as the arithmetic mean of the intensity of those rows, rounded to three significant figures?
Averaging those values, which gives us 10.1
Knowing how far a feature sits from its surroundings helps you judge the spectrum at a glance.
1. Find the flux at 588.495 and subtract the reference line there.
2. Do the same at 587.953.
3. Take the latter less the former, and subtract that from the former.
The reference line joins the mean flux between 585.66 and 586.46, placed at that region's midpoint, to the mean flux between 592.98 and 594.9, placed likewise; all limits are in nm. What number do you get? -1.6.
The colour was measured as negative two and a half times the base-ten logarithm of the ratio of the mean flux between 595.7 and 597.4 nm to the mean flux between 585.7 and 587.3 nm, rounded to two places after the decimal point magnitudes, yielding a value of 0.04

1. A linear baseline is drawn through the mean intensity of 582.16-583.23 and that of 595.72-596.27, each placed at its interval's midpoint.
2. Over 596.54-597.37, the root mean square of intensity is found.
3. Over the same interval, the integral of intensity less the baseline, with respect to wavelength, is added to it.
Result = 11.0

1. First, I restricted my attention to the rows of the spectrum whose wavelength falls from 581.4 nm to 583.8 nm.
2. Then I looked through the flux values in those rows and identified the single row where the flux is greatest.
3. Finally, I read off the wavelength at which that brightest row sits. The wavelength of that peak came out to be 582.294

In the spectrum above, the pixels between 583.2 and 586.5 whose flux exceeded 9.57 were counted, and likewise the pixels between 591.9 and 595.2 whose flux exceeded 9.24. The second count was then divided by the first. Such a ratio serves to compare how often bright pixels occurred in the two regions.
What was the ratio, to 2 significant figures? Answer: 6.0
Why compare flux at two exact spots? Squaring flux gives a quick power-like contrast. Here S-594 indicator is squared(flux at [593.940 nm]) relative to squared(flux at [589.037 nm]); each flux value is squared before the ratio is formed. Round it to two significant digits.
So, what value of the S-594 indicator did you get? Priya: 1.1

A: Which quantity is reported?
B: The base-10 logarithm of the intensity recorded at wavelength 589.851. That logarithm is 0.92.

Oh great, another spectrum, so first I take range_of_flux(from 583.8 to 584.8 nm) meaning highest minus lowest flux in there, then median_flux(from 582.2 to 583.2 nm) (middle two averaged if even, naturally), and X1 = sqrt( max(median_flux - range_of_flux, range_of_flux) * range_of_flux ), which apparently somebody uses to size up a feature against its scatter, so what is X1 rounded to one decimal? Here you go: 2.4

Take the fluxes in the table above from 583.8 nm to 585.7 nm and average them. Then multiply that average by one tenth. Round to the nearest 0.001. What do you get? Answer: 0.920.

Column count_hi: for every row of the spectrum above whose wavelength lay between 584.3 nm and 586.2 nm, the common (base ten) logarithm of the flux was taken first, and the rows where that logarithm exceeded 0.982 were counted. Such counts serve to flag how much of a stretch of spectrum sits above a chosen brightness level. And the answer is 1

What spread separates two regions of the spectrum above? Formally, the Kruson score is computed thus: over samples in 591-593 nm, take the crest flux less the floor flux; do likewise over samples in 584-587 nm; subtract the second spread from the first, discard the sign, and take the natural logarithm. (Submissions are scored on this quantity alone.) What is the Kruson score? -1.1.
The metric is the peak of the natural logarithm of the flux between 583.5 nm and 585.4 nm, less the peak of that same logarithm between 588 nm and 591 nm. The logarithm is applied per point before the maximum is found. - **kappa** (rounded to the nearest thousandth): -0.026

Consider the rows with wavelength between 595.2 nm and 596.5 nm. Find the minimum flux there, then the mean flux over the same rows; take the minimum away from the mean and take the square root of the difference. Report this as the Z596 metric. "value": 0.80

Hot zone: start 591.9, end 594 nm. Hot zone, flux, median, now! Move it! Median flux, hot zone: 9.58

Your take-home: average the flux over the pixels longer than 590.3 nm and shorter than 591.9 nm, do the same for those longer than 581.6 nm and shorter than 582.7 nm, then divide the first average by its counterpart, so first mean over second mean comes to 0.93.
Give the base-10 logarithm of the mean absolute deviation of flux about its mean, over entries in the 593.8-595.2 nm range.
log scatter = -0.31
